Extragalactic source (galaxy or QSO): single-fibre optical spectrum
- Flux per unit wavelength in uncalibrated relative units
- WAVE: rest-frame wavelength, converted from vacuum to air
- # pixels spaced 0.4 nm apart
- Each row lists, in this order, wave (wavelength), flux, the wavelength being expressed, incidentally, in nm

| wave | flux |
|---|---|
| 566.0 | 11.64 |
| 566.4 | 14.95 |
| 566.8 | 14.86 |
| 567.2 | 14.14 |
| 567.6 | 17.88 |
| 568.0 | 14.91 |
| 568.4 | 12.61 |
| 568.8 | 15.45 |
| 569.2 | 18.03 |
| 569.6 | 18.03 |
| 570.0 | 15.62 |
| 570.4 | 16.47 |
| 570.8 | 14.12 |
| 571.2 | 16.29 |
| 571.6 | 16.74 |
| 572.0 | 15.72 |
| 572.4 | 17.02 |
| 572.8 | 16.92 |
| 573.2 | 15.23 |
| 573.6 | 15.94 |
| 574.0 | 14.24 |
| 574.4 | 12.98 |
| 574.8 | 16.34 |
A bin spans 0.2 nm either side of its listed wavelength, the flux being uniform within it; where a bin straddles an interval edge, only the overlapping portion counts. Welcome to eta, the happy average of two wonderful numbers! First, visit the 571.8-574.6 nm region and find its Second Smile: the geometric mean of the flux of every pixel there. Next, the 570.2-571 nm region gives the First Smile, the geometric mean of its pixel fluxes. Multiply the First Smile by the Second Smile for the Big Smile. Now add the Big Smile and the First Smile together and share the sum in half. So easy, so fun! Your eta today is 125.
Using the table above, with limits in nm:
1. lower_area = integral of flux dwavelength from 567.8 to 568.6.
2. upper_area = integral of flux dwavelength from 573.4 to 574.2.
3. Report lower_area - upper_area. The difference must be -1.1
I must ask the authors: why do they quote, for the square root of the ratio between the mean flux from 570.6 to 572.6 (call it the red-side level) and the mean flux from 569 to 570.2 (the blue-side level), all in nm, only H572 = 0.96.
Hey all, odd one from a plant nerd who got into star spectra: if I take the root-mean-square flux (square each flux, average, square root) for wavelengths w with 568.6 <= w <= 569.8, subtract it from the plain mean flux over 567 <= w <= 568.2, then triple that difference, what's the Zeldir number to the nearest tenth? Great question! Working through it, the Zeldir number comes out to -4.7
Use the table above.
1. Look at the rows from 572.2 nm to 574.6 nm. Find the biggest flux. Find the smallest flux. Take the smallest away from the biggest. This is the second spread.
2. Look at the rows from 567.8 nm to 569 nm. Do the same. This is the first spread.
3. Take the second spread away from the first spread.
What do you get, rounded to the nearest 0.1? -1.2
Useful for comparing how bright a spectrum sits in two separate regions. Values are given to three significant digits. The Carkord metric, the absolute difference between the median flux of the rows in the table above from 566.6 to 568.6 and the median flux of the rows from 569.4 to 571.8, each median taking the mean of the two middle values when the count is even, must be 1.52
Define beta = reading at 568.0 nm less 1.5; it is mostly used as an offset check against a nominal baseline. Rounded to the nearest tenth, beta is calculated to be 13.4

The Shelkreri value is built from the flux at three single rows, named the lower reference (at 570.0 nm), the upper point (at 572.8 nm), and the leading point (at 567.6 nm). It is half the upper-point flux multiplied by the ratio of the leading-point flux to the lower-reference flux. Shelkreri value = 9.7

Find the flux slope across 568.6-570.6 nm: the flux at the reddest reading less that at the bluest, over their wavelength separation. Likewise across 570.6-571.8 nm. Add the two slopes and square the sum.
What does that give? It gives 15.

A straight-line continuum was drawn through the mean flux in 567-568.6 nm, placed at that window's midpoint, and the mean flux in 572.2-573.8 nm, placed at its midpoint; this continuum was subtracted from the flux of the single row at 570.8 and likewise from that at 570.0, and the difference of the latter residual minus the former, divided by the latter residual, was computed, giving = 11.8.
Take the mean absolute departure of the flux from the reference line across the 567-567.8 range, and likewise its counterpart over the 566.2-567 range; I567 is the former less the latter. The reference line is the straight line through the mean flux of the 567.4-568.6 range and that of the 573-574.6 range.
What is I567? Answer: 1.5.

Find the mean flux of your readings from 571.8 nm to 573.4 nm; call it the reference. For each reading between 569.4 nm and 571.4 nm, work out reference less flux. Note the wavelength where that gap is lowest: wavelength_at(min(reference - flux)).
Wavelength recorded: 569.6 nm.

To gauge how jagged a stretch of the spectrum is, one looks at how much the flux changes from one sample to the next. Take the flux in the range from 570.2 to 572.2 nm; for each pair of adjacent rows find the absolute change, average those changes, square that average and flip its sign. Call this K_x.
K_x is -2.2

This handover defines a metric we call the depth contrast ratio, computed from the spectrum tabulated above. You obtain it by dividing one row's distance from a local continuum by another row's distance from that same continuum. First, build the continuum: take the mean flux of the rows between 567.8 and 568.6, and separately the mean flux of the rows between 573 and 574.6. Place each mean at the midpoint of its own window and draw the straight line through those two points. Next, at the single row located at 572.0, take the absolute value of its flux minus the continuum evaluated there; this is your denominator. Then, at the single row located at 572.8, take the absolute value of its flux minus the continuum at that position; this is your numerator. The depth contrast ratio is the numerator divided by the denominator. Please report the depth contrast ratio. 1.8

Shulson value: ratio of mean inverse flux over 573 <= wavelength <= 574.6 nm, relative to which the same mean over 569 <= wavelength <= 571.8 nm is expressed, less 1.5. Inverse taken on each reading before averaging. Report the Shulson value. -0.614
